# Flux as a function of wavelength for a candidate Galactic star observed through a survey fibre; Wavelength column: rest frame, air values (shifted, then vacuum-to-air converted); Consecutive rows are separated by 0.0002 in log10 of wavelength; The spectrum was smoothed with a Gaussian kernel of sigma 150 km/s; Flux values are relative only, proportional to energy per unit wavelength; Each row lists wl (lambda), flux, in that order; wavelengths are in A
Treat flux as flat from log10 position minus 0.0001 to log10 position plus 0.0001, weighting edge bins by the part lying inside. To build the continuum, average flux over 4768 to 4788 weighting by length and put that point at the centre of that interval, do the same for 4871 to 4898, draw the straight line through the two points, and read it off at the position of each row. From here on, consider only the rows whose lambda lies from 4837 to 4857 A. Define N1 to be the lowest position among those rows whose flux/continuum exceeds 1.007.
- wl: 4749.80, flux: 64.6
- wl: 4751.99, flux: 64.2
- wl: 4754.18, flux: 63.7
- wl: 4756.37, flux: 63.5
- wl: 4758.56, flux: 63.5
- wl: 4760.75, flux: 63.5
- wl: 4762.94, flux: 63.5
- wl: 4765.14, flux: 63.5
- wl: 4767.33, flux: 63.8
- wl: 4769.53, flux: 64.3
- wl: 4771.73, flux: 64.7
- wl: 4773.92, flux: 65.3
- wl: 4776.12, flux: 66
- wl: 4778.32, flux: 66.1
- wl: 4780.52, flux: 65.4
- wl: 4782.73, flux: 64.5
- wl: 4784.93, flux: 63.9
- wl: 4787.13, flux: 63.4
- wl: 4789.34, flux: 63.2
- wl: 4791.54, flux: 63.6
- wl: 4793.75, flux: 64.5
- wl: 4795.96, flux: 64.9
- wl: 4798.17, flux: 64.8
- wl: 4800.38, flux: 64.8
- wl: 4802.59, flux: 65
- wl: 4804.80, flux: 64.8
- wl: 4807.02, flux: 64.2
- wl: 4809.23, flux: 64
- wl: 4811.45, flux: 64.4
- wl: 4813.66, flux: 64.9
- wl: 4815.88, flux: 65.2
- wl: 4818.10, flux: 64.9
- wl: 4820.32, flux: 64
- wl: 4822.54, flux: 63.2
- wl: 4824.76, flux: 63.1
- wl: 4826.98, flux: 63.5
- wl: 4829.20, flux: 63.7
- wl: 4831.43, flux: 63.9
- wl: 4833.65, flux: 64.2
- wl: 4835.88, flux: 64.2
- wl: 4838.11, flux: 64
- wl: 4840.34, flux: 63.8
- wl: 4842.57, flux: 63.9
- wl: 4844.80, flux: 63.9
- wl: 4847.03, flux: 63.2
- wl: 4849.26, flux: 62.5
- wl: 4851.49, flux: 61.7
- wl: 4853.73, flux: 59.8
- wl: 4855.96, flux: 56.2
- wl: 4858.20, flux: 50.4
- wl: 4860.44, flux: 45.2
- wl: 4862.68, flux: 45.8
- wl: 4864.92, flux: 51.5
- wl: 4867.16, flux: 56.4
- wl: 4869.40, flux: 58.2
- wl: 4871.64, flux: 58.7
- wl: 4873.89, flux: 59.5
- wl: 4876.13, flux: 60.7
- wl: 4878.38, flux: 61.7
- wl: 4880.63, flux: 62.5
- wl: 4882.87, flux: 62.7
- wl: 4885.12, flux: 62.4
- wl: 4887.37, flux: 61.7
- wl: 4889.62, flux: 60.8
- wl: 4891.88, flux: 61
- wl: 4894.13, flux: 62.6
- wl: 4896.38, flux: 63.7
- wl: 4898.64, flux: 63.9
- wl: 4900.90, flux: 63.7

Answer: 4838.11 A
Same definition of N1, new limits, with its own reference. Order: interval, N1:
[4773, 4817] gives 4776.12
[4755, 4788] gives 4776.12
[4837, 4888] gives 4838.11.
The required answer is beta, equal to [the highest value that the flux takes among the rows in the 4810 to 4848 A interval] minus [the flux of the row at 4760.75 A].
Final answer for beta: 1.7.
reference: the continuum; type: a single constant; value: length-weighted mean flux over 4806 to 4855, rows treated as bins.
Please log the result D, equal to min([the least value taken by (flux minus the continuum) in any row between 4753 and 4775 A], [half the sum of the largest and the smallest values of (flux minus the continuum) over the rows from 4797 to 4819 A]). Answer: 0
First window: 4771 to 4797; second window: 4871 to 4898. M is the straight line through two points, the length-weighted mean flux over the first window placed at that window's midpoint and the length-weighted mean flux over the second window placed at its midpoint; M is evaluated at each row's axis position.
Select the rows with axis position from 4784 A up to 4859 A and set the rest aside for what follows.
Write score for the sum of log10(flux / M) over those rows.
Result -0.08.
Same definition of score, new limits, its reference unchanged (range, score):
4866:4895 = -0.10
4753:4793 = -0.10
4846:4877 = -0.63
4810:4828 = 0.03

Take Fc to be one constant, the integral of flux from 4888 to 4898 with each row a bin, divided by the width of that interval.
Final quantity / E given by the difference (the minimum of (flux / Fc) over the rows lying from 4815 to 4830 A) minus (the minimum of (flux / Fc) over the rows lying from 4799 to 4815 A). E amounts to -0.014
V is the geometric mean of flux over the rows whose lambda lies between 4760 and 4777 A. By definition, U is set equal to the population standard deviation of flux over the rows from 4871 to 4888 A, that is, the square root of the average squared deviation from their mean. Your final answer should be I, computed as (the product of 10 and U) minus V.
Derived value -50.5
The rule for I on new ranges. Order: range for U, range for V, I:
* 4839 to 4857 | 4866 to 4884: -34.9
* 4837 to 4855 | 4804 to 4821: -50.7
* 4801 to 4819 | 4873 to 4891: -57.5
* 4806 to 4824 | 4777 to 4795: -58.3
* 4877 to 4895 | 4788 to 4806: -57.5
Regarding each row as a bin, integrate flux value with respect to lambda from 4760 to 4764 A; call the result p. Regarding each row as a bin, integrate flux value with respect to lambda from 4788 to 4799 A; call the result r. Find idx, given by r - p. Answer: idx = 451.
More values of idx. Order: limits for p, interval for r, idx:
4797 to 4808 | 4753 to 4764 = -12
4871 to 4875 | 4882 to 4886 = 14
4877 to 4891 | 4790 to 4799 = -287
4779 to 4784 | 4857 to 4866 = 109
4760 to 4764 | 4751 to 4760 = 319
